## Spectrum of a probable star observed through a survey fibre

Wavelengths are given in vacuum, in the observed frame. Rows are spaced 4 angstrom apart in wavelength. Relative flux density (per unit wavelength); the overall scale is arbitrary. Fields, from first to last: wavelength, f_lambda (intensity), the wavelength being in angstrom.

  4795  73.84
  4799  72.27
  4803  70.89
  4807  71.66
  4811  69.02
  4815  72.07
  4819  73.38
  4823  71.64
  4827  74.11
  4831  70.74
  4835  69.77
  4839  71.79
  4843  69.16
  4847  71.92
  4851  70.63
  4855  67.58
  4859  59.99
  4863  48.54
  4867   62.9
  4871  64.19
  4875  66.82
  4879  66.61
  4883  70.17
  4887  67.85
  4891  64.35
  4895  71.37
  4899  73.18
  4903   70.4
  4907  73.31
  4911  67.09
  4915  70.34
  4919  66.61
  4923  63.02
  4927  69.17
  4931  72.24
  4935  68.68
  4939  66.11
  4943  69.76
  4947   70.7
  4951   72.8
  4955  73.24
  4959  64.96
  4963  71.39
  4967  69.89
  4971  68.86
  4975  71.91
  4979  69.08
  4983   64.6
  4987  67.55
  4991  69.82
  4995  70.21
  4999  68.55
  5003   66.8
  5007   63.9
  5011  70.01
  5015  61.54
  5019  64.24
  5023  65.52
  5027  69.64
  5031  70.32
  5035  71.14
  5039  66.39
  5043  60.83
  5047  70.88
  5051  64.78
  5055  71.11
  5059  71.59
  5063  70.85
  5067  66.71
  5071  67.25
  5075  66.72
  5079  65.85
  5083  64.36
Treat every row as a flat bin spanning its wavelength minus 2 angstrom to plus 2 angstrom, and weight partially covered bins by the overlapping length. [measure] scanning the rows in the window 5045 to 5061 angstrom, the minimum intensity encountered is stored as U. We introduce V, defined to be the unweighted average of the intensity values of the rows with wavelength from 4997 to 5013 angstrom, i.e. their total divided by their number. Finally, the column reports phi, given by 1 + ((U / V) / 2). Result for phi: 1.48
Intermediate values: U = 64.78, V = 67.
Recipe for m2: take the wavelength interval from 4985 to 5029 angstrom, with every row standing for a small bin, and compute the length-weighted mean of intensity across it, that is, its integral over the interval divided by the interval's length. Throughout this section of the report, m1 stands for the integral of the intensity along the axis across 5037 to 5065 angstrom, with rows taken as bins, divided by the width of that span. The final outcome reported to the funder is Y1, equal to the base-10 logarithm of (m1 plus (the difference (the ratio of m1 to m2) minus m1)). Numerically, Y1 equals 0.006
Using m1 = 68.1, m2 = 67.1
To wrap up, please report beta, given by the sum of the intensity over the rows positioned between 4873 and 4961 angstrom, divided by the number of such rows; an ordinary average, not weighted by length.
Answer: 69.0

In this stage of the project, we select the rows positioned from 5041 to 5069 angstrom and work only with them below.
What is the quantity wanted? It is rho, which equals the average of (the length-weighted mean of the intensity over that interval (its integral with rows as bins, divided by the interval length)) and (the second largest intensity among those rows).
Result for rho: 69.6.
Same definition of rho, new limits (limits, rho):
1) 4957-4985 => 70.0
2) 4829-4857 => 71.0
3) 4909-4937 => 69.3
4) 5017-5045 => 68.6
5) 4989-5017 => 68.6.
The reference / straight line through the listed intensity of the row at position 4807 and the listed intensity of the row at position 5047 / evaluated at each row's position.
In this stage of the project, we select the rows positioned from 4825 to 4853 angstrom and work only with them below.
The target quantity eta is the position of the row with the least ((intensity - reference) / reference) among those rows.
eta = 4843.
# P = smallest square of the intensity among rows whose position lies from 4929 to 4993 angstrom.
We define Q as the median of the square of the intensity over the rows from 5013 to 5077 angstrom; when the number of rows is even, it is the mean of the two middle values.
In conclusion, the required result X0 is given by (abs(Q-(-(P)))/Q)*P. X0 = 8054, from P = 4173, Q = 4487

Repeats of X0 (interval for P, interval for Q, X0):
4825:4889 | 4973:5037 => 3528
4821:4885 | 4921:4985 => 3507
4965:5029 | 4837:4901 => 6915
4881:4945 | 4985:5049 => 7377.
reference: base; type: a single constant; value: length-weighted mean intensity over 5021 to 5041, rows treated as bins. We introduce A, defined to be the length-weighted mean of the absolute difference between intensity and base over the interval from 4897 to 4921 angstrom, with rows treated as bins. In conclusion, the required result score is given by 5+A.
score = 7.7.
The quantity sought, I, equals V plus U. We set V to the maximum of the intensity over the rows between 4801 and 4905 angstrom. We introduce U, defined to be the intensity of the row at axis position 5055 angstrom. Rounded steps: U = 71.11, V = 74.11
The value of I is 145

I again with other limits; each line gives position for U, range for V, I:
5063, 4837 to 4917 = 144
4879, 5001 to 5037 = 138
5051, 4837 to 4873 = 137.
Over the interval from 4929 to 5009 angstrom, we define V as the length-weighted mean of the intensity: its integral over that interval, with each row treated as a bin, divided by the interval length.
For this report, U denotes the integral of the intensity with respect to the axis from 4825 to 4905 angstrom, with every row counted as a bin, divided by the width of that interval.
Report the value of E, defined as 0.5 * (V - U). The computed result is 0.7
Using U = 67.6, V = 69.1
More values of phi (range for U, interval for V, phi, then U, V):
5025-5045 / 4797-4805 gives 1.42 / 60.83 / 72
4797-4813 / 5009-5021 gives 1.53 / 69.02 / 65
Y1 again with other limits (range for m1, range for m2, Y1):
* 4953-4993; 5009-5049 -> 0.013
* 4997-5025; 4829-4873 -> -0.002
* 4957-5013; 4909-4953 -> -0.002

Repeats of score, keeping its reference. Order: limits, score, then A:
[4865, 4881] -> 8.5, 3.5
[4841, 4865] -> 10.9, 5.9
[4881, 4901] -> 7.8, 2.8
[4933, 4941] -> 6.3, 1.3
